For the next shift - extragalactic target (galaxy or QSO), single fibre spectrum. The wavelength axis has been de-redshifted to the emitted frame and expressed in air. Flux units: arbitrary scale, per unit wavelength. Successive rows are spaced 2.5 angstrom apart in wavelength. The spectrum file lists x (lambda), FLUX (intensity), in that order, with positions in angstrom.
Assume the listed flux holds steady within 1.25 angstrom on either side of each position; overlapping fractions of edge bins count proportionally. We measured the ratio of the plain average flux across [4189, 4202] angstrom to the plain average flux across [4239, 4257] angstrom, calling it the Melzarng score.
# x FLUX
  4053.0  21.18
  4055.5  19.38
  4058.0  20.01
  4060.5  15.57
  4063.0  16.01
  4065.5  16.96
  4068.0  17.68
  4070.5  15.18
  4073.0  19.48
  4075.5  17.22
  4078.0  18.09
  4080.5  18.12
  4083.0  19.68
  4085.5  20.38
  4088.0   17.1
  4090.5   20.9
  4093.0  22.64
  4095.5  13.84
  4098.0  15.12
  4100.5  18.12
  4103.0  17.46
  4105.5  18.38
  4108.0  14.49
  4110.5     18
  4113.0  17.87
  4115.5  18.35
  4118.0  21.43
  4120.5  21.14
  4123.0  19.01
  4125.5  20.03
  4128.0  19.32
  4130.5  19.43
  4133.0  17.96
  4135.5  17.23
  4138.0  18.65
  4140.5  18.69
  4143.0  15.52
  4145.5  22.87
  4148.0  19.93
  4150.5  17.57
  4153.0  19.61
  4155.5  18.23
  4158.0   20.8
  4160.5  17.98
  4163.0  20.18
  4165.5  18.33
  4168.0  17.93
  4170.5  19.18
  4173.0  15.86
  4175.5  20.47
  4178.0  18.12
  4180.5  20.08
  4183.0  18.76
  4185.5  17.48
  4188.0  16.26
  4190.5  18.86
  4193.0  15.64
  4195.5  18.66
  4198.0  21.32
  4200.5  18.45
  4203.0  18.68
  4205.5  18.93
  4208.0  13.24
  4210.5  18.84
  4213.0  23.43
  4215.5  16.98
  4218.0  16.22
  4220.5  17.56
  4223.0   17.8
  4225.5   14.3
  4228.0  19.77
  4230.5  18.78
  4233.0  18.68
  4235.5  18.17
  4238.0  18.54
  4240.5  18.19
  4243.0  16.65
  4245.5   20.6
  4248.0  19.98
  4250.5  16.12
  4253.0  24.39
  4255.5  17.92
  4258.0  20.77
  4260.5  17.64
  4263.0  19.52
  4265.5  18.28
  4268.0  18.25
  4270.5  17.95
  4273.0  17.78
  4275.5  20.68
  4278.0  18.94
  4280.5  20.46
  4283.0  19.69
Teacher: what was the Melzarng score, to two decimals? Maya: 0.97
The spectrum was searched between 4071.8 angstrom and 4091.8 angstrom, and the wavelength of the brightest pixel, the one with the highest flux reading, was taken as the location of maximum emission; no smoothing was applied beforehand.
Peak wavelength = 4090.5 angstrom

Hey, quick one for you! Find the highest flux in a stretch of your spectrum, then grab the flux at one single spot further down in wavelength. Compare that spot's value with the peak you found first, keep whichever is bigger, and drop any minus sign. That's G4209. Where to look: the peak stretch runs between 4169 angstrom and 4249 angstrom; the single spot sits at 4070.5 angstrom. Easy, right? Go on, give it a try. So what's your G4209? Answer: 23.4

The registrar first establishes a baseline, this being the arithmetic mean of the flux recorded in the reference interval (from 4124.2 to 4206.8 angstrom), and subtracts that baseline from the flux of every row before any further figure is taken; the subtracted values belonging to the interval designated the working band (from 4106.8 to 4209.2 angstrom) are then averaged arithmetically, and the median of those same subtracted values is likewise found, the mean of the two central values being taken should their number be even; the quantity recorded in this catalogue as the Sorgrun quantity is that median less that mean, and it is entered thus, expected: 0.11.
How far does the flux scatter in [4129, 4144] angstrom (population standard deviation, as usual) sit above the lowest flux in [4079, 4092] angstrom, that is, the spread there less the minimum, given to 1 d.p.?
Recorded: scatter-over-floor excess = -15.8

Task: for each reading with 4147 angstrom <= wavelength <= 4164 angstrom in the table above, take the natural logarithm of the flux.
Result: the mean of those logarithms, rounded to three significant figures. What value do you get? 2.95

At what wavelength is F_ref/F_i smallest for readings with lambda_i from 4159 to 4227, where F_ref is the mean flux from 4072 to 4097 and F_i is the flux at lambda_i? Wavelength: 4213.0 angstrom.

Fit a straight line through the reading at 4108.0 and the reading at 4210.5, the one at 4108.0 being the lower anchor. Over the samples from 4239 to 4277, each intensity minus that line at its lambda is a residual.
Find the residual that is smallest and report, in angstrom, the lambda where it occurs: 4250.5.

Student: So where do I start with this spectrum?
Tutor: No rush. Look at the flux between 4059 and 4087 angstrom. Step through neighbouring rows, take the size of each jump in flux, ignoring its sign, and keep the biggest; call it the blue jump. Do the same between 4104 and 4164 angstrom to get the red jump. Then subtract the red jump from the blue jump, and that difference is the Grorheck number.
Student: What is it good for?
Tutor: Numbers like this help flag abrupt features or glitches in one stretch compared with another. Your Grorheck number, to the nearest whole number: -3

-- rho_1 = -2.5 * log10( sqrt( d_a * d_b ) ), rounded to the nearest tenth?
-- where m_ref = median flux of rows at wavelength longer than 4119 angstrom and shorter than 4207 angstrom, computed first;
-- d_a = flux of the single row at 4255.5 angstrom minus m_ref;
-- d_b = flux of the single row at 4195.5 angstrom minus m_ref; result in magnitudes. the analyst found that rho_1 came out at 2.0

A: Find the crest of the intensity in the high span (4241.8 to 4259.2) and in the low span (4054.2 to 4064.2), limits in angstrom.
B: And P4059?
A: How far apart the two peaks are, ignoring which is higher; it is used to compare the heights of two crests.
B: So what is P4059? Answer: 4.4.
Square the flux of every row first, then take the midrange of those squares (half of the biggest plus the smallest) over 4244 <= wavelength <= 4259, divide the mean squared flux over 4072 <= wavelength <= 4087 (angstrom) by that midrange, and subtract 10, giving -9.17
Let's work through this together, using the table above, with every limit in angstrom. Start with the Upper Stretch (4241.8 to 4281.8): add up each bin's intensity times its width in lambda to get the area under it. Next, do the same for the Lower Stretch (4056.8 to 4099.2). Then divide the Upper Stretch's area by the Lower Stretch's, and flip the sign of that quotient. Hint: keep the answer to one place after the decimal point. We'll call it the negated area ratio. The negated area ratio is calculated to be -1.0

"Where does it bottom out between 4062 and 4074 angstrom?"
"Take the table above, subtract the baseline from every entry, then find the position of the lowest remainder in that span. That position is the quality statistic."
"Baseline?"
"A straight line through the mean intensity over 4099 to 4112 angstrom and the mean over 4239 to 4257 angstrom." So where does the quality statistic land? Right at 4070.5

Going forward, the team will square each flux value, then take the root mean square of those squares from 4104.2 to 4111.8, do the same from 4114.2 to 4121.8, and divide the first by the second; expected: 0.71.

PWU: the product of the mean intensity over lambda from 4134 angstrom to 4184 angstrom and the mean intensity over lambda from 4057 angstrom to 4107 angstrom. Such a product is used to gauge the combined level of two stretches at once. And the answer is 336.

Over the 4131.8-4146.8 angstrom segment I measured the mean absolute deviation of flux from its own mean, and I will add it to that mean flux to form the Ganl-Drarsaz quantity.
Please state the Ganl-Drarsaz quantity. 20.1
